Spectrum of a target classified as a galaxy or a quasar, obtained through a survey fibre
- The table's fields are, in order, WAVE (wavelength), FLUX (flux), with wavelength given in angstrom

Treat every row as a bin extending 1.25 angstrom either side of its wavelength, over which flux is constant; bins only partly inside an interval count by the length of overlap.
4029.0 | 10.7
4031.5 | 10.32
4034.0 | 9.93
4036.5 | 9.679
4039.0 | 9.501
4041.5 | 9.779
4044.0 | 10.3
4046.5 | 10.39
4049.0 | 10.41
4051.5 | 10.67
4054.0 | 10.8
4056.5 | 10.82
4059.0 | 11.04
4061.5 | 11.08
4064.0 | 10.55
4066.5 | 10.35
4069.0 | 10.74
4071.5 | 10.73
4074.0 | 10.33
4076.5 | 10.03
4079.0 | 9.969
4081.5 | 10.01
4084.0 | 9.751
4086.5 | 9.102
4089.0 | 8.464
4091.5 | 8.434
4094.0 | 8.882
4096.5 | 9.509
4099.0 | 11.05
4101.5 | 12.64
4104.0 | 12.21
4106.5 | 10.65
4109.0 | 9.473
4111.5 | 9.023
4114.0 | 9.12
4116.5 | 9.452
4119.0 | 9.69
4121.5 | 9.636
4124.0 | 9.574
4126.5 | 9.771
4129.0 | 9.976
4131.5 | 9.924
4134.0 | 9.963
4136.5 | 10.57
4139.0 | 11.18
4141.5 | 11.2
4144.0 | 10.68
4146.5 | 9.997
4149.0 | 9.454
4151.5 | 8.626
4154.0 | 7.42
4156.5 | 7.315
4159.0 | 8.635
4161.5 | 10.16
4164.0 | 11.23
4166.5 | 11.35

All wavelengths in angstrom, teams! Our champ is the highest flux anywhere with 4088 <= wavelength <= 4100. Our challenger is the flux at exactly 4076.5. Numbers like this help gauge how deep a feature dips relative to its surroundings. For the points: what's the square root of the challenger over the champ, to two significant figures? 0.95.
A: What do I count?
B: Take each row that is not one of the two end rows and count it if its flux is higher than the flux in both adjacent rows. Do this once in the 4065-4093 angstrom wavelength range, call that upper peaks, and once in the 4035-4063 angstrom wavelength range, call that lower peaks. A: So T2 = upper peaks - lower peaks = 2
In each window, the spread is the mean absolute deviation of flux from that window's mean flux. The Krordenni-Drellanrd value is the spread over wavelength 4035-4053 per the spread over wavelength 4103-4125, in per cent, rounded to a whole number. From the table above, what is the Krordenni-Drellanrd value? 56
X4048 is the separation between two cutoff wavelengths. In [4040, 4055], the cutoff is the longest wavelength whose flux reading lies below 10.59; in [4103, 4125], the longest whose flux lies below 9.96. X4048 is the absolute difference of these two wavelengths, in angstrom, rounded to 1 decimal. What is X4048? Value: 75.0 angstrom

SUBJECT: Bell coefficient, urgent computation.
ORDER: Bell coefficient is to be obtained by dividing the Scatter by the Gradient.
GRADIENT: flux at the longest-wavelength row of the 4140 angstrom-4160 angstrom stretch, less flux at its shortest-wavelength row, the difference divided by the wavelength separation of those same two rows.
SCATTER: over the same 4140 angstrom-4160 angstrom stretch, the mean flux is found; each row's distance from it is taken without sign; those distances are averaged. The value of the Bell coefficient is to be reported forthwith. -8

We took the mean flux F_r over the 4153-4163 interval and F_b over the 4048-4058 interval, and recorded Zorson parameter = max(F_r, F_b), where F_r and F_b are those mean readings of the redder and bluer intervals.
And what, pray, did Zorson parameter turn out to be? 10.7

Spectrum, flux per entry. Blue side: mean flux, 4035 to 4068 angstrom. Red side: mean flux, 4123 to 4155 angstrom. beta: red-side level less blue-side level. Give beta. -0.5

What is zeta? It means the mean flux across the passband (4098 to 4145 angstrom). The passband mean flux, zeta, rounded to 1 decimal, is 10.3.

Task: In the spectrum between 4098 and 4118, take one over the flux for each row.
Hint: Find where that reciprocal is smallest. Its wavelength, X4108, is 4101.5 angstrom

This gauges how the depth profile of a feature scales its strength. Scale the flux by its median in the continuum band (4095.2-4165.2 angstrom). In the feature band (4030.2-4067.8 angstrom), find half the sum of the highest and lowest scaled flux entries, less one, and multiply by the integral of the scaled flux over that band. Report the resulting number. 1.8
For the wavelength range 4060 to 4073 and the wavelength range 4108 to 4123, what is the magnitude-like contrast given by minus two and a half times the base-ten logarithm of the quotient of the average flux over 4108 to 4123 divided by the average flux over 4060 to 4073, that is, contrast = 0.14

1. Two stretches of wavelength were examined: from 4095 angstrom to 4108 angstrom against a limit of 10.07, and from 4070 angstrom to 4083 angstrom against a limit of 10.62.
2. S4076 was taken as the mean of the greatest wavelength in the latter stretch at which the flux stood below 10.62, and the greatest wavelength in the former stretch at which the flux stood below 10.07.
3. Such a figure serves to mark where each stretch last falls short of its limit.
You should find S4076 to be 4089.0 angstrom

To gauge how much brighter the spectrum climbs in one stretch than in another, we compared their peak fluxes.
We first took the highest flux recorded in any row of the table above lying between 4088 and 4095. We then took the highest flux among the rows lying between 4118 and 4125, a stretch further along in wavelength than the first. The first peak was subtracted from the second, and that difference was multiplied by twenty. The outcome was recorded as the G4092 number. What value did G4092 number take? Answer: 16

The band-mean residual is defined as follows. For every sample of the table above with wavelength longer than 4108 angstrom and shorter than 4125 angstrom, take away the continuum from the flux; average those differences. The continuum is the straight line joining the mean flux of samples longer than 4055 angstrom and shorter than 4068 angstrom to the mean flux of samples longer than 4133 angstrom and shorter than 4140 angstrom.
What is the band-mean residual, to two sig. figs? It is -1.2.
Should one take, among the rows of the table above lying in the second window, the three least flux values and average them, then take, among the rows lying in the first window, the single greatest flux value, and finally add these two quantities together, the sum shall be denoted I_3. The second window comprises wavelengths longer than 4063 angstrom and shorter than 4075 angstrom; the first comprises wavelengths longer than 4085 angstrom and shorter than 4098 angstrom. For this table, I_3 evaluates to 19.9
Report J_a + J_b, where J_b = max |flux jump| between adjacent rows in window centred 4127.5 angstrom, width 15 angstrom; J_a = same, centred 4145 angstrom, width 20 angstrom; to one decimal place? 1.4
